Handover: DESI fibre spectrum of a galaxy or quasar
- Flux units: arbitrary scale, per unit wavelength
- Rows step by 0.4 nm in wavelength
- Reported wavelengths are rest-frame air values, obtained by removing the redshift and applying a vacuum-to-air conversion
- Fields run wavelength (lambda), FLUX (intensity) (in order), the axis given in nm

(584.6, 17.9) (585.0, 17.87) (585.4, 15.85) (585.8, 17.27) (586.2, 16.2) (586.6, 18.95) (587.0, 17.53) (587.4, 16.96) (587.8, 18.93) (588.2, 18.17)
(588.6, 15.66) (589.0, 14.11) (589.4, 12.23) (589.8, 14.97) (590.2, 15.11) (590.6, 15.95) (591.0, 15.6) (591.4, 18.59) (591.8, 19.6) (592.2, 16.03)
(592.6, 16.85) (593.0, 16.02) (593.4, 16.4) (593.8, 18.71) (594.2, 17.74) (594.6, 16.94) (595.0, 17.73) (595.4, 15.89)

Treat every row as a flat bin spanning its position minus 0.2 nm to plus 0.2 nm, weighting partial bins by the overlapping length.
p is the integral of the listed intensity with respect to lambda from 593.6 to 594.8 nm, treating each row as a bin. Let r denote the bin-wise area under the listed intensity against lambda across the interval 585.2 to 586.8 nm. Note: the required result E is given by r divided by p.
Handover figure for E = 1.3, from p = 21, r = 27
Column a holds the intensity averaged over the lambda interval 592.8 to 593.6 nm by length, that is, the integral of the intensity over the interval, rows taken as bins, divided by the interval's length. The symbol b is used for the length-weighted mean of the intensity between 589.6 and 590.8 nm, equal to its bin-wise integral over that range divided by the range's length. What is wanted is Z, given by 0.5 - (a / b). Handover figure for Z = -0.556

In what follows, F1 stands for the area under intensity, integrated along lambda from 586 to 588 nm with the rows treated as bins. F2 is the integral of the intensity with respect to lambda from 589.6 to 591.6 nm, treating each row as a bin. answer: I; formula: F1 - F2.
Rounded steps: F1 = 35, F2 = 32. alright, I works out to 3.3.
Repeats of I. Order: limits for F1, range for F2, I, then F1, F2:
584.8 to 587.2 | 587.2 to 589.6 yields 3.0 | 41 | 38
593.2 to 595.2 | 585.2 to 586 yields 21.8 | 35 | 13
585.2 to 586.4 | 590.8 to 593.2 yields -21.3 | 20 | 41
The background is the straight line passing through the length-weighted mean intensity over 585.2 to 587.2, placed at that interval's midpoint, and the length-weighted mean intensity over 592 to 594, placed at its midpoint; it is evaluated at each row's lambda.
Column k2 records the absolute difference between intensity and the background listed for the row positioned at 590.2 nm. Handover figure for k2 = 1.8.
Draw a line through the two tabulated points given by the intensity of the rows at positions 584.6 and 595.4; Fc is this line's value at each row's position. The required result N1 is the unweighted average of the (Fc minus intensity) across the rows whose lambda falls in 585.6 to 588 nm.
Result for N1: -0.1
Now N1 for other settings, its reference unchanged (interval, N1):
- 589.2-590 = 3.4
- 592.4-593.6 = -0.1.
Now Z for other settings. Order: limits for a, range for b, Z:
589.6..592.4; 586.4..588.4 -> -0.414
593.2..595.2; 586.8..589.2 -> -0.536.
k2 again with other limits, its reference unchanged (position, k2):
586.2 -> 1.0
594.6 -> 0.2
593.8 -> 2.0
